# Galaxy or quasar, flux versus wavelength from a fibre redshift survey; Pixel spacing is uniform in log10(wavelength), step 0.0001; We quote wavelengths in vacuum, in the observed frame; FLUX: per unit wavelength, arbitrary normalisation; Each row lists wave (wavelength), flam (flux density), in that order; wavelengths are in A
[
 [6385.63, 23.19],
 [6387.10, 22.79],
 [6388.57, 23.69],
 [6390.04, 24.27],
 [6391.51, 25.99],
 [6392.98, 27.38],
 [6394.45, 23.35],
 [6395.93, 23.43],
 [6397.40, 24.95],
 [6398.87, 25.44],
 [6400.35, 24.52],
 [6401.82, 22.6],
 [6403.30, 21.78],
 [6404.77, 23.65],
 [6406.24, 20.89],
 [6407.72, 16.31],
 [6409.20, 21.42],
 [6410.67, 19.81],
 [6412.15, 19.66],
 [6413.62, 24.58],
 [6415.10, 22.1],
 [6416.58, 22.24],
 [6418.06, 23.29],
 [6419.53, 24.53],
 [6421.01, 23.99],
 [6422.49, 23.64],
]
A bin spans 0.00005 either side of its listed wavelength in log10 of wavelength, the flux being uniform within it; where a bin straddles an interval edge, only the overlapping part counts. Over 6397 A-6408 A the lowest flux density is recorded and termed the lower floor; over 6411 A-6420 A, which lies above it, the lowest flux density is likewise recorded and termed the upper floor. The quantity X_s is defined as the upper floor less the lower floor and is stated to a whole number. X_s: 3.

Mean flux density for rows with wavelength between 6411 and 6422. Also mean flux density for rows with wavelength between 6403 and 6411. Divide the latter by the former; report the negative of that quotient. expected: -0.90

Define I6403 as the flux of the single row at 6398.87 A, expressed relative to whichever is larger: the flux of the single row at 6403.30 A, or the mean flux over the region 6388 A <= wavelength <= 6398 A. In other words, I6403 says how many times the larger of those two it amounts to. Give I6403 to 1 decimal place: 1.0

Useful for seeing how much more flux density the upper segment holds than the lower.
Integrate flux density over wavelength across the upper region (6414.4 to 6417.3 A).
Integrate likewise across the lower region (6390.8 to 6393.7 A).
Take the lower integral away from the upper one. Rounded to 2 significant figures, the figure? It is -13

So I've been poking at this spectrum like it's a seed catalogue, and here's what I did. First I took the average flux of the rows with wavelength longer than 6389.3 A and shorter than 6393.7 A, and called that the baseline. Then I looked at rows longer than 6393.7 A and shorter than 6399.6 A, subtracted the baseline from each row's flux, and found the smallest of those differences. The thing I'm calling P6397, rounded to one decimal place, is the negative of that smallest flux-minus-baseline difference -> 2.5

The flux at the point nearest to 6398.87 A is 25.44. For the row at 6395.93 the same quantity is 23.43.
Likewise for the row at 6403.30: 21.78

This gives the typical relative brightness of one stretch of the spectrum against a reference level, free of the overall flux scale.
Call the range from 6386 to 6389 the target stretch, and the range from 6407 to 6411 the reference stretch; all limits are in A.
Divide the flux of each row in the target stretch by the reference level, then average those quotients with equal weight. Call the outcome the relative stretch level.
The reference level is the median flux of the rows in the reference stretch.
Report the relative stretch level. 1.17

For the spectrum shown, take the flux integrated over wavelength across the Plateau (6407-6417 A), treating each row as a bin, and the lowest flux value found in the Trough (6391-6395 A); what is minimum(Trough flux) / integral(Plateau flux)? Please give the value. 0.11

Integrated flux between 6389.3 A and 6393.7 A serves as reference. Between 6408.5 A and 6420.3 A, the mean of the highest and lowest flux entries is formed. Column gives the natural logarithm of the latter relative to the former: -1.6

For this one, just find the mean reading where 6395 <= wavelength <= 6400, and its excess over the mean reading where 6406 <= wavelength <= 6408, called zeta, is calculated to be 6.0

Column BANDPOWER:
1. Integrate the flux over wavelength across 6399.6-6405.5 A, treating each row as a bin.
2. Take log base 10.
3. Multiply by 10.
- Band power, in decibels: 21.35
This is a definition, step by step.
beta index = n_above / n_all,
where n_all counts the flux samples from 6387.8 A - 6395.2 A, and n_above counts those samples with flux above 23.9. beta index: 0.6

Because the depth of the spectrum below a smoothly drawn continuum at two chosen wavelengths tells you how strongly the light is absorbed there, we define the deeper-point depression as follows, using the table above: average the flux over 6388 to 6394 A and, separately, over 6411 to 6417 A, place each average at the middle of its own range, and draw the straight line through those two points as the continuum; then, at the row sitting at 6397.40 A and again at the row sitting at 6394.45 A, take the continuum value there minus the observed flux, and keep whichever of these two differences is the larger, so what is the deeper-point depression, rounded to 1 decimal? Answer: 1.5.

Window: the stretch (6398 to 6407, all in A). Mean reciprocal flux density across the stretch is 0.0434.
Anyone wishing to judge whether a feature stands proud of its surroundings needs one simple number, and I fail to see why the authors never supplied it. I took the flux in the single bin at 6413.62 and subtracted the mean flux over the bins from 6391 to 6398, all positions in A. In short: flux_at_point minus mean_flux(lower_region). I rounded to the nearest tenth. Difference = -0.4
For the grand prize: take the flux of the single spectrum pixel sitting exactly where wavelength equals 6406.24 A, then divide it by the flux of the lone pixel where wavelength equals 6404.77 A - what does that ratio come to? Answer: 0.88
